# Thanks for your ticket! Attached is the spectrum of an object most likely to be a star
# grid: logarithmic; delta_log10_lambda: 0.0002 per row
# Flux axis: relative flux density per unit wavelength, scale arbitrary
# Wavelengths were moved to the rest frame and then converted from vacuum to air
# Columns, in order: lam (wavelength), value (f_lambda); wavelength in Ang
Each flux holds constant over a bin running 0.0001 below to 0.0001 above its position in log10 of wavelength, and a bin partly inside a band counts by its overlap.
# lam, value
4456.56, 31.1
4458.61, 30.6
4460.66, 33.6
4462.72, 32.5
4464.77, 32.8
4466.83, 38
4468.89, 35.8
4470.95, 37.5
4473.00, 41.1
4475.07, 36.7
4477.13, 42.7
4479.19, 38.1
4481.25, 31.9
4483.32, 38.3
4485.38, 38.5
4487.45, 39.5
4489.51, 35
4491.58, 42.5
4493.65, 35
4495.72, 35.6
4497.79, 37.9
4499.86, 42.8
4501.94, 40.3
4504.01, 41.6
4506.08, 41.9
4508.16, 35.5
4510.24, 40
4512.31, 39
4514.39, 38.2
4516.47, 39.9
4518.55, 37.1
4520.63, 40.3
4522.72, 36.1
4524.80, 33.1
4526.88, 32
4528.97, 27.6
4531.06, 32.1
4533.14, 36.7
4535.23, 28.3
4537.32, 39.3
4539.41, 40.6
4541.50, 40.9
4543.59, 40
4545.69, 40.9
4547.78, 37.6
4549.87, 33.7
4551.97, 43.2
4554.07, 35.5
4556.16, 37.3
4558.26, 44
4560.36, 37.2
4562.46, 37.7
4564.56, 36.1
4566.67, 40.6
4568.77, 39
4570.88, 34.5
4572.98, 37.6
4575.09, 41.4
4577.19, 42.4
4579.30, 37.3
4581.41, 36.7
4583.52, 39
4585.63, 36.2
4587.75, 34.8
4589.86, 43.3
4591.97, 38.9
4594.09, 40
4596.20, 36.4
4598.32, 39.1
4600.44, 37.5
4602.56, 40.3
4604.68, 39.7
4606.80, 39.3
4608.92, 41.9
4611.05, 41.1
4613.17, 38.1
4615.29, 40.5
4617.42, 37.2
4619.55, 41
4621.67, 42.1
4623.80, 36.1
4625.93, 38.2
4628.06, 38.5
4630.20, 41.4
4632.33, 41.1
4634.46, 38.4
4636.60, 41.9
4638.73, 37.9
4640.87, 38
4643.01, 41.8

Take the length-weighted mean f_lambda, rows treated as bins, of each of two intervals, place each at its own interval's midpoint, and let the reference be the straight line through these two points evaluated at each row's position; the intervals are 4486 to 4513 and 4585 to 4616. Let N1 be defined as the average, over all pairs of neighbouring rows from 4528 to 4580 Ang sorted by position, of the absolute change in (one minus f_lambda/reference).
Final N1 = 0.104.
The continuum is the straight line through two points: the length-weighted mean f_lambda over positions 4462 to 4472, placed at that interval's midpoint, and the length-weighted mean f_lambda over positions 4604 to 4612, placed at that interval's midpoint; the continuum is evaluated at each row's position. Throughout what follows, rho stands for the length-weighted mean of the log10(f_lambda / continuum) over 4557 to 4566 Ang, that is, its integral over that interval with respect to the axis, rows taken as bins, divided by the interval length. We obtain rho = -0.002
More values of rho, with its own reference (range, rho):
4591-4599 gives -0.017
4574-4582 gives 0.001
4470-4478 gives 0.043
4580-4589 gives -0.033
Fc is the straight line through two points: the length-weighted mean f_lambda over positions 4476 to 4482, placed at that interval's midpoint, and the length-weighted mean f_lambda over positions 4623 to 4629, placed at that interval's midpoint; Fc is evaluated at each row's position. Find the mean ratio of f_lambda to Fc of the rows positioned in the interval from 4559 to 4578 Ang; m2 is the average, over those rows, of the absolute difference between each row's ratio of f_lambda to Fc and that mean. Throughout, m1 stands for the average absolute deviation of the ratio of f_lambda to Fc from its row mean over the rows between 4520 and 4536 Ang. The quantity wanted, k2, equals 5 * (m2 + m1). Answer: 0.72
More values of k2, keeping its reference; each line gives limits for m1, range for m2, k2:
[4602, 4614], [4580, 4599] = 0.40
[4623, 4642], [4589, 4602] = 0.43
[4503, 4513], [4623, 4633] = 0.48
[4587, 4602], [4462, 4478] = 0.62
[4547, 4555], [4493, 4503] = 0.73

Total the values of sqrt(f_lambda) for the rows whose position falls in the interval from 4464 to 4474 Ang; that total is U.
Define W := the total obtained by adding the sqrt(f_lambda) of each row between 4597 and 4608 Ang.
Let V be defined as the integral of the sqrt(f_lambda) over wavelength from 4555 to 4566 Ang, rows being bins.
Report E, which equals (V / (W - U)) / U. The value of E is 3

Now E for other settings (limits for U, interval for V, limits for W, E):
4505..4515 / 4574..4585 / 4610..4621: 8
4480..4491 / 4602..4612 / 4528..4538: -1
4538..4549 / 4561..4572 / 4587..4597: -4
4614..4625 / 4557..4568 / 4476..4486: -4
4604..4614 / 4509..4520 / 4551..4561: -8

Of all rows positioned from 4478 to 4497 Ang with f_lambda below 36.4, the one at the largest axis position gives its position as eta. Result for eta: 4495.72 Ang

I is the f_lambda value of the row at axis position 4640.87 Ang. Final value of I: 38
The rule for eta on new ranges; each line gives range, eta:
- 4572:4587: 4585.63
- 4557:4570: 4564.56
